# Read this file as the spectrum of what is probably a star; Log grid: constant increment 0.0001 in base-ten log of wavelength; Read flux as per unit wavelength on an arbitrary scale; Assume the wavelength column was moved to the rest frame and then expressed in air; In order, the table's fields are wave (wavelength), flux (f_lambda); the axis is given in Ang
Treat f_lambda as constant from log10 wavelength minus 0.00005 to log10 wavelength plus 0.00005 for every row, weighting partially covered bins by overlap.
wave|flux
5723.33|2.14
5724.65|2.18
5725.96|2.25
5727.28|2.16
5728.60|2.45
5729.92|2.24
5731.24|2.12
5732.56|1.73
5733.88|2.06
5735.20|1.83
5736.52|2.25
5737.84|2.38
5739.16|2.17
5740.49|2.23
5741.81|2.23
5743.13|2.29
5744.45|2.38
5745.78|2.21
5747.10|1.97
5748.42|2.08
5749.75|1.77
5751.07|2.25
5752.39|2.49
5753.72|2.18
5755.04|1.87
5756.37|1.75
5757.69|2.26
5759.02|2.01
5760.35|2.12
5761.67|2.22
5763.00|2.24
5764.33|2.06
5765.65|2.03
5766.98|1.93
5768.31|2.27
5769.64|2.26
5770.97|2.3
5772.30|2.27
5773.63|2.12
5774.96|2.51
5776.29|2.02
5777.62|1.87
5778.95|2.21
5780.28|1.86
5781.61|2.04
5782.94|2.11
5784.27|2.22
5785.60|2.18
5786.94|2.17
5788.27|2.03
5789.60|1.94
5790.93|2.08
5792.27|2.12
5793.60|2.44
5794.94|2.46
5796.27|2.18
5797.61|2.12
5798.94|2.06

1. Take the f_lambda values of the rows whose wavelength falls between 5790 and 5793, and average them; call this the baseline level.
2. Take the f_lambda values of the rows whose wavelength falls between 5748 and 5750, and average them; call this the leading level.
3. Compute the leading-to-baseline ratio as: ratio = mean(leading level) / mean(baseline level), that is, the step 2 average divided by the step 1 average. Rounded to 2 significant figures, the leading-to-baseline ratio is 0.92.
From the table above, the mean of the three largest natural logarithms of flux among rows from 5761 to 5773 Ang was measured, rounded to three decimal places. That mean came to 0.824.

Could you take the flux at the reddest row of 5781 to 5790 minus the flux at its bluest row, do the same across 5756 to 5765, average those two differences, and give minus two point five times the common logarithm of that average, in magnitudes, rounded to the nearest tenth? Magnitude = 2.4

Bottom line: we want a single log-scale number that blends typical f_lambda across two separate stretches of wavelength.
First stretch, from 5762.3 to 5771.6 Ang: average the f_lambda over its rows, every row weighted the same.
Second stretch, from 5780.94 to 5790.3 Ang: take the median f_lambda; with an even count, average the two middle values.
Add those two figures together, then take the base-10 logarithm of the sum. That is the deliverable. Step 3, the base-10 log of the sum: 0.630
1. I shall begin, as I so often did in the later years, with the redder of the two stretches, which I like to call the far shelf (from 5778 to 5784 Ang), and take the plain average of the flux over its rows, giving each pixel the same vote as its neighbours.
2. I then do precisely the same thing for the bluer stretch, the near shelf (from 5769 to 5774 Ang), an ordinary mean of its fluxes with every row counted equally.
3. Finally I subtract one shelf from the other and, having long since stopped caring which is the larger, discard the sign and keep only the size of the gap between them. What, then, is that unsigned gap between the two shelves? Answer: 0.18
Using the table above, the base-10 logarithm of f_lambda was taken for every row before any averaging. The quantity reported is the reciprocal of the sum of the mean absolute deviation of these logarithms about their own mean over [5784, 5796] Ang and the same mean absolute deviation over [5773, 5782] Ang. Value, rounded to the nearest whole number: 17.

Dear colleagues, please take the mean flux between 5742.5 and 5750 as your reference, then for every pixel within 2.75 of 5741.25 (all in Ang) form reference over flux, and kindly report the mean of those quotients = 0.95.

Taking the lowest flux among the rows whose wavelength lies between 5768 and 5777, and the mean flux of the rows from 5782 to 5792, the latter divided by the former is 1.04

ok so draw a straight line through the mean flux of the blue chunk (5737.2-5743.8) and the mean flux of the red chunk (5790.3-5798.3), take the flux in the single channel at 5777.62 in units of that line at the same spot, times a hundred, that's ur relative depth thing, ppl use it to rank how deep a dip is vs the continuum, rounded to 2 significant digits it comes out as 83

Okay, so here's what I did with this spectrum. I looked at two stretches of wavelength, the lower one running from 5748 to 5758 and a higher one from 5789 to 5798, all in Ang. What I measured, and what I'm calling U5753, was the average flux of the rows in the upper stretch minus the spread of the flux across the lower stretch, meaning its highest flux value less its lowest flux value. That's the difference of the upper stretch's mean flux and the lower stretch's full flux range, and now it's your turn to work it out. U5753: 1.45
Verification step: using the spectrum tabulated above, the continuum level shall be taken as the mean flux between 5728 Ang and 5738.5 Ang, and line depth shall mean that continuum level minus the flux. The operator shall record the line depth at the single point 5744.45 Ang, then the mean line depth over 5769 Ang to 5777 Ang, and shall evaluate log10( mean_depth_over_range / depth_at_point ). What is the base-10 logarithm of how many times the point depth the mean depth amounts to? -0.3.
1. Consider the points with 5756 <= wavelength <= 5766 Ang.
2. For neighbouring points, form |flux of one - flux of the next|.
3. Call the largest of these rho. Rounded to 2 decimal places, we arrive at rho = 0.51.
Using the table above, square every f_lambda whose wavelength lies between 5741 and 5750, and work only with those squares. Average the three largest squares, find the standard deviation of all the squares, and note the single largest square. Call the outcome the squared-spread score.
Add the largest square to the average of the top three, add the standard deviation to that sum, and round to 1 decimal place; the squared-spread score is 11.8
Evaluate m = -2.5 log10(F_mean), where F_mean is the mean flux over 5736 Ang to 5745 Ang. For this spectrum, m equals -0.89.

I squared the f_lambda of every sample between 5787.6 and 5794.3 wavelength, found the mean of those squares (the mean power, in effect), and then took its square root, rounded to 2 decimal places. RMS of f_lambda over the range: 2.13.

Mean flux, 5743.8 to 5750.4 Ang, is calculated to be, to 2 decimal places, 2.08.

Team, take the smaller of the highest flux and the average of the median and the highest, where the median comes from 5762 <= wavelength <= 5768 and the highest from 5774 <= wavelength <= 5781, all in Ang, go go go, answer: 2.28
